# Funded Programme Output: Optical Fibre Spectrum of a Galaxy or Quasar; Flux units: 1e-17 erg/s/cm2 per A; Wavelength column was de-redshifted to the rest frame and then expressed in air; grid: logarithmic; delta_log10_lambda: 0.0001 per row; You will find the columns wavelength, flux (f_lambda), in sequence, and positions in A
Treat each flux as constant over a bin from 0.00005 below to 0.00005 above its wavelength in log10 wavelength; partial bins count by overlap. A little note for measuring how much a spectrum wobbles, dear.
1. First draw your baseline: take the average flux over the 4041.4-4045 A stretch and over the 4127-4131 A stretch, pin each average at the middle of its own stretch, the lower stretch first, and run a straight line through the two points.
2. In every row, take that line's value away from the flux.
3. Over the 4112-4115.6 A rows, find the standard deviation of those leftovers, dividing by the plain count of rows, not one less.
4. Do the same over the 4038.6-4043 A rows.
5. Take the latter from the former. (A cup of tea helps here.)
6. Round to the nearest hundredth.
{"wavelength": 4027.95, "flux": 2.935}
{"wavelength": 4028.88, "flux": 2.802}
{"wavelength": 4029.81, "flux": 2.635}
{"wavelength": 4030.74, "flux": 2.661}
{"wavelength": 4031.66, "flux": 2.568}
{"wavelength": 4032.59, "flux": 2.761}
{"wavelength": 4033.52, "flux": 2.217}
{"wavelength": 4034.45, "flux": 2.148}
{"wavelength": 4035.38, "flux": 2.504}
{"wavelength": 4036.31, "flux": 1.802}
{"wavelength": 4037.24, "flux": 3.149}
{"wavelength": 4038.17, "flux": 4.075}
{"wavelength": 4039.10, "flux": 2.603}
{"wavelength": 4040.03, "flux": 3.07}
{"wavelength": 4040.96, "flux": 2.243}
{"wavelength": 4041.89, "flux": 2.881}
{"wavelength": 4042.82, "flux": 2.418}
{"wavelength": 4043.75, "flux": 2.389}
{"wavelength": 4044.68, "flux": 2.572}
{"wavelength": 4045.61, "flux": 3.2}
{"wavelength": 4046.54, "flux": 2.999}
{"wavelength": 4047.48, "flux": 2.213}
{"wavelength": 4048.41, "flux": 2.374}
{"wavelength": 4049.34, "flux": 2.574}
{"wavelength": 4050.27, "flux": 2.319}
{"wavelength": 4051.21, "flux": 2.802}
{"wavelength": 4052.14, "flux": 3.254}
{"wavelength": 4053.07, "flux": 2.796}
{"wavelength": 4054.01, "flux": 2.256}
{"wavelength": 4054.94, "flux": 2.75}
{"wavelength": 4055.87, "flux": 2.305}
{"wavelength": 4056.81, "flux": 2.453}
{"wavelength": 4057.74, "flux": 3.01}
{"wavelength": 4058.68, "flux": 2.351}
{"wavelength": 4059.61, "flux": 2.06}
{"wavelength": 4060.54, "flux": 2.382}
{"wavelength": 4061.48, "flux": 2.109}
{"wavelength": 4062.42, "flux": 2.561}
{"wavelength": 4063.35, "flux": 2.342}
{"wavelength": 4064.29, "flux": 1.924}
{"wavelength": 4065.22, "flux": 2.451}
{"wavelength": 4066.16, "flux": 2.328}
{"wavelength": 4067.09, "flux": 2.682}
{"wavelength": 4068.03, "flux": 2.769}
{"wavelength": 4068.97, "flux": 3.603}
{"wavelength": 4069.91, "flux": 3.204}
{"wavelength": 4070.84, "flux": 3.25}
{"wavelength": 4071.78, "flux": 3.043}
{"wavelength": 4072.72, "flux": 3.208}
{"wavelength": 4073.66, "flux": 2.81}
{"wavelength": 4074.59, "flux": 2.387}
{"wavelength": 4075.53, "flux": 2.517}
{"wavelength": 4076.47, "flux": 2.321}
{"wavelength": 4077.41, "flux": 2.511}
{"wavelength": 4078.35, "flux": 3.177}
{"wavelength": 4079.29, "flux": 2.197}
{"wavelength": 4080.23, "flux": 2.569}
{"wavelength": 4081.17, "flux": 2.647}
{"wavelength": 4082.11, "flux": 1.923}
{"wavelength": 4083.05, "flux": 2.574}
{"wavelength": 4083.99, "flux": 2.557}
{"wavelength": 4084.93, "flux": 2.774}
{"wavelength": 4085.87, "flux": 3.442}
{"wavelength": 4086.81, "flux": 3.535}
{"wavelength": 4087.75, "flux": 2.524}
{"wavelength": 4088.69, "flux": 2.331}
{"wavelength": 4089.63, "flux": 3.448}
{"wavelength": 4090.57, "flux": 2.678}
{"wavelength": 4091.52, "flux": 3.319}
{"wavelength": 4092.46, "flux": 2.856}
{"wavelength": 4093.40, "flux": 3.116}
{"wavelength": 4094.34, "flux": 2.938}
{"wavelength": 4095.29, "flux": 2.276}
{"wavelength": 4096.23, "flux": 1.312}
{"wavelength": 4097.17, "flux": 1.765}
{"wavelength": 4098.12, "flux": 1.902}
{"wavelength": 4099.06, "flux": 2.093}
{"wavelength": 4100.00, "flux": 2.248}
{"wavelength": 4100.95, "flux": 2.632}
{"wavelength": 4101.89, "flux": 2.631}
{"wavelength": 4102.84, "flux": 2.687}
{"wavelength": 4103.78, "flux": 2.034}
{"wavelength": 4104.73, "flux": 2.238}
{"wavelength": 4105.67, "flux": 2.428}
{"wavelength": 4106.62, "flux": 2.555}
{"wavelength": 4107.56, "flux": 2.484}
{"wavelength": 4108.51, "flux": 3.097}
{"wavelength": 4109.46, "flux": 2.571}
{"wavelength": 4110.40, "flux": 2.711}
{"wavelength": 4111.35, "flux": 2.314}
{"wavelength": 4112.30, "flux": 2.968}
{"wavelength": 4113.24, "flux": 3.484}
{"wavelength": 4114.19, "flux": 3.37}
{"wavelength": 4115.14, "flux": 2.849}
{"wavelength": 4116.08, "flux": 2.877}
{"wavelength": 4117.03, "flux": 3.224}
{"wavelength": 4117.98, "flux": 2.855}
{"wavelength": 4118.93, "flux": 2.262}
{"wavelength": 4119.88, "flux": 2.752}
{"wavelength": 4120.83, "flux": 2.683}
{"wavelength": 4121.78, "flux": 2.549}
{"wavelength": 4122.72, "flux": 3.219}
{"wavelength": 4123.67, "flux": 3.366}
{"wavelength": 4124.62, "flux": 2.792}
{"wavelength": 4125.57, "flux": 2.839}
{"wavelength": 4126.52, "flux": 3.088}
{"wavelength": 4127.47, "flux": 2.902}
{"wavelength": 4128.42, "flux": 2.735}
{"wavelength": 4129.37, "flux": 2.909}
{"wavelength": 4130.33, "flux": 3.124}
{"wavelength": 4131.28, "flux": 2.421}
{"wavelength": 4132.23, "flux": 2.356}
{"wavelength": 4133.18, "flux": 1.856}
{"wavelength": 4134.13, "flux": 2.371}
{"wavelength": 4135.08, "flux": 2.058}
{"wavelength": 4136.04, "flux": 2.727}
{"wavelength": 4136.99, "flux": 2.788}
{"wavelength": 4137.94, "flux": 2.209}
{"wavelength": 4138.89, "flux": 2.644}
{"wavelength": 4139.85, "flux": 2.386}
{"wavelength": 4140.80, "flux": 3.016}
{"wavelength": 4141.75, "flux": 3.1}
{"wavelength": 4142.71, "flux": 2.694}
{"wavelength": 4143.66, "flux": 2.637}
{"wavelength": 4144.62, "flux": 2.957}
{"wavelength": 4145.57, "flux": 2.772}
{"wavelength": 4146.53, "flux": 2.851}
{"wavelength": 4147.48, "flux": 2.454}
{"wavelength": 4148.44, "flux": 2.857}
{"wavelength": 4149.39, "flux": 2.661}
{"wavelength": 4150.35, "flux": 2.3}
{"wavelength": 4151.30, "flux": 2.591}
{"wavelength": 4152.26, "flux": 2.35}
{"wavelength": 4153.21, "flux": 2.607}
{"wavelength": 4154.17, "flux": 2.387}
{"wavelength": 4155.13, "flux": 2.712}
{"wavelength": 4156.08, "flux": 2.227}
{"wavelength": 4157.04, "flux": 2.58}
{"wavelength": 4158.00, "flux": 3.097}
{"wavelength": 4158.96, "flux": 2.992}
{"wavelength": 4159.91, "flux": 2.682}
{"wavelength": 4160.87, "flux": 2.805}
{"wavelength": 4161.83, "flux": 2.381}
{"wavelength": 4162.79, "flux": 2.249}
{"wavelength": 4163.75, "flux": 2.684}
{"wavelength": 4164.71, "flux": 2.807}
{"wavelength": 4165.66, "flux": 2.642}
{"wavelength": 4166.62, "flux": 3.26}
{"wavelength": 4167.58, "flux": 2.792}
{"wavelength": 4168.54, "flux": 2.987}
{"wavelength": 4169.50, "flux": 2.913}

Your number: -0.04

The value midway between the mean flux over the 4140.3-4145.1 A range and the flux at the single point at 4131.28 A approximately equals 2.65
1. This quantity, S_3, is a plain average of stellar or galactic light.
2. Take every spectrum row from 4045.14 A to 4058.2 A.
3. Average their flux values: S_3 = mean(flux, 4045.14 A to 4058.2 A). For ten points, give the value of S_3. 2.66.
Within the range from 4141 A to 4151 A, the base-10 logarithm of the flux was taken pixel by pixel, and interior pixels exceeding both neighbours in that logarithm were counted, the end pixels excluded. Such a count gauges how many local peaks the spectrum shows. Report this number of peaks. 3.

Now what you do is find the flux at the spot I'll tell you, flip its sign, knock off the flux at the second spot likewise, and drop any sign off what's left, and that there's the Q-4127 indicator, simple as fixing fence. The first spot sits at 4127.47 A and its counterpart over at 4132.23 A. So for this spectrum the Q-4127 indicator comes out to 5.3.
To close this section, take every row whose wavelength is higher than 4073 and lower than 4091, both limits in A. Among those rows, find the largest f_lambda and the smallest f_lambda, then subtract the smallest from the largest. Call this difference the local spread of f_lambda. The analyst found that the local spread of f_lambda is 1.6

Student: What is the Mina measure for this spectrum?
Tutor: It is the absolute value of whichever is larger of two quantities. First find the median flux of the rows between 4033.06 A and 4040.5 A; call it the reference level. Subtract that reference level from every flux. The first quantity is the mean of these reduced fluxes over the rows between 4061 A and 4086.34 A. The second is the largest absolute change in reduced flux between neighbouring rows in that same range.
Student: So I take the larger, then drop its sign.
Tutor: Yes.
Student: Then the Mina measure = 1.0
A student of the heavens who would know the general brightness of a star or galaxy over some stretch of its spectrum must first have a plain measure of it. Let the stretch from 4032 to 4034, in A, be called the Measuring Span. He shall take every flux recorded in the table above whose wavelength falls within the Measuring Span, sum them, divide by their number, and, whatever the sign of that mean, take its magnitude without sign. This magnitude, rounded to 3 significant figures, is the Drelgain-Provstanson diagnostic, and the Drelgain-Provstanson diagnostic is 2.49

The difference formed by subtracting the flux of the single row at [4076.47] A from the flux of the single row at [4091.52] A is 1.0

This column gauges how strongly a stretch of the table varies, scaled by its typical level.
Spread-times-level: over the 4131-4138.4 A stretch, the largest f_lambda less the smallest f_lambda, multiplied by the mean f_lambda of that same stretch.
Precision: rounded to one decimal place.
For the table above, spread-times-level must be 2.2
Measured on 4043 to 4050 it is 2.6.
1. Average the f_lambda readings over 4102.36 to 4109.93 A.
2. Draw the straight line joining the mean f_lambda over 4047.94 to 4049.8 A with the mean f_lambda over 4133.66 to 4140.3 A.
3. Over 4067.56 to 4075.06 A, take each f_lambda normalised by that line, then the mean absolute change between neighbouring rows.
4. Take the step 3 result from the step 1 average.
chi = 2.37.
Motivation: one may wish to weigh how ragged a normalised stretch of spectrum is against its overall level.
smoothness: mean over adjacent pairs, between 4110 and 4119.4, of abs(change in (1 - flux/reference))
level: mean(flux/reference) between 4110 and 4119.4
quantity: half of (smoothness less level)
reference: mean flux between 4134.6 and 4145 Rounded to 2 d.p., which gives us -0.47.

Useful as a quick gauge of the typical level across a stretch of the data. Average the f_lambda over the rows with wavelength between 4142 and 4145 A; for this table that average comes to 2.8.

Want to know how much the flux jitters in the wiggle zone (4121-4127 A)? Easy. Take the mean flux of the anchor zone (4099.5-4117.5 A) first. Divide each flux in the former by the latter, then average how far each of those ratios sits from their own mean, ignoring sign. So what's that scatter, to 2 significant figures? 0.092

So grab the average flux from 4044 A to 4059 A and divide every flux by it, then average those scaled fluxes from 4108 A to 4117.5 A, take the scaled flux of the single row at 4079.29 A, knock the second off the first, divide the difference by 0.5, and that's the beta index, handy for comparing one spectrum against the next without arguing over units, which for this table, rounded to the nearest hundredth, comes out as 0.57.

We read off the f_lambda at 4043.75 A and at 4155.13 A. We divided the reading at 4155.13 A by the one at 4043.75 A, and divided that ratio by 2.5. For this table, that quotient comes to 0.45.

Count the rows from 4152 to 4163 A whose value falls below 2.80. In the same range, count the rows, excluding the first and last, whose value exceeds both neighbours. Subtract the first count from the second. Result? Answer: -5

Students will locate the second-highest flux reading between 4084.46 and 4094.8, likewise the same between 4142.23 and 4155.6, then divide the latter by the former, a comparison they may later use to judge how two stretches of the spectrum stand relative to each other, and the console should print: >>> 0.83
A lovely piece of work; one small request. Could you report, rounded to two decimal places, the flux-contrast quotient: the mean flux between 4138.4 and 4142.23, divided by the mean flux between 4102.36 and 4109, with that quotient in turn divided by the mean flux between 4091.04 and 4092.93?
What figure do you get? 0.36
